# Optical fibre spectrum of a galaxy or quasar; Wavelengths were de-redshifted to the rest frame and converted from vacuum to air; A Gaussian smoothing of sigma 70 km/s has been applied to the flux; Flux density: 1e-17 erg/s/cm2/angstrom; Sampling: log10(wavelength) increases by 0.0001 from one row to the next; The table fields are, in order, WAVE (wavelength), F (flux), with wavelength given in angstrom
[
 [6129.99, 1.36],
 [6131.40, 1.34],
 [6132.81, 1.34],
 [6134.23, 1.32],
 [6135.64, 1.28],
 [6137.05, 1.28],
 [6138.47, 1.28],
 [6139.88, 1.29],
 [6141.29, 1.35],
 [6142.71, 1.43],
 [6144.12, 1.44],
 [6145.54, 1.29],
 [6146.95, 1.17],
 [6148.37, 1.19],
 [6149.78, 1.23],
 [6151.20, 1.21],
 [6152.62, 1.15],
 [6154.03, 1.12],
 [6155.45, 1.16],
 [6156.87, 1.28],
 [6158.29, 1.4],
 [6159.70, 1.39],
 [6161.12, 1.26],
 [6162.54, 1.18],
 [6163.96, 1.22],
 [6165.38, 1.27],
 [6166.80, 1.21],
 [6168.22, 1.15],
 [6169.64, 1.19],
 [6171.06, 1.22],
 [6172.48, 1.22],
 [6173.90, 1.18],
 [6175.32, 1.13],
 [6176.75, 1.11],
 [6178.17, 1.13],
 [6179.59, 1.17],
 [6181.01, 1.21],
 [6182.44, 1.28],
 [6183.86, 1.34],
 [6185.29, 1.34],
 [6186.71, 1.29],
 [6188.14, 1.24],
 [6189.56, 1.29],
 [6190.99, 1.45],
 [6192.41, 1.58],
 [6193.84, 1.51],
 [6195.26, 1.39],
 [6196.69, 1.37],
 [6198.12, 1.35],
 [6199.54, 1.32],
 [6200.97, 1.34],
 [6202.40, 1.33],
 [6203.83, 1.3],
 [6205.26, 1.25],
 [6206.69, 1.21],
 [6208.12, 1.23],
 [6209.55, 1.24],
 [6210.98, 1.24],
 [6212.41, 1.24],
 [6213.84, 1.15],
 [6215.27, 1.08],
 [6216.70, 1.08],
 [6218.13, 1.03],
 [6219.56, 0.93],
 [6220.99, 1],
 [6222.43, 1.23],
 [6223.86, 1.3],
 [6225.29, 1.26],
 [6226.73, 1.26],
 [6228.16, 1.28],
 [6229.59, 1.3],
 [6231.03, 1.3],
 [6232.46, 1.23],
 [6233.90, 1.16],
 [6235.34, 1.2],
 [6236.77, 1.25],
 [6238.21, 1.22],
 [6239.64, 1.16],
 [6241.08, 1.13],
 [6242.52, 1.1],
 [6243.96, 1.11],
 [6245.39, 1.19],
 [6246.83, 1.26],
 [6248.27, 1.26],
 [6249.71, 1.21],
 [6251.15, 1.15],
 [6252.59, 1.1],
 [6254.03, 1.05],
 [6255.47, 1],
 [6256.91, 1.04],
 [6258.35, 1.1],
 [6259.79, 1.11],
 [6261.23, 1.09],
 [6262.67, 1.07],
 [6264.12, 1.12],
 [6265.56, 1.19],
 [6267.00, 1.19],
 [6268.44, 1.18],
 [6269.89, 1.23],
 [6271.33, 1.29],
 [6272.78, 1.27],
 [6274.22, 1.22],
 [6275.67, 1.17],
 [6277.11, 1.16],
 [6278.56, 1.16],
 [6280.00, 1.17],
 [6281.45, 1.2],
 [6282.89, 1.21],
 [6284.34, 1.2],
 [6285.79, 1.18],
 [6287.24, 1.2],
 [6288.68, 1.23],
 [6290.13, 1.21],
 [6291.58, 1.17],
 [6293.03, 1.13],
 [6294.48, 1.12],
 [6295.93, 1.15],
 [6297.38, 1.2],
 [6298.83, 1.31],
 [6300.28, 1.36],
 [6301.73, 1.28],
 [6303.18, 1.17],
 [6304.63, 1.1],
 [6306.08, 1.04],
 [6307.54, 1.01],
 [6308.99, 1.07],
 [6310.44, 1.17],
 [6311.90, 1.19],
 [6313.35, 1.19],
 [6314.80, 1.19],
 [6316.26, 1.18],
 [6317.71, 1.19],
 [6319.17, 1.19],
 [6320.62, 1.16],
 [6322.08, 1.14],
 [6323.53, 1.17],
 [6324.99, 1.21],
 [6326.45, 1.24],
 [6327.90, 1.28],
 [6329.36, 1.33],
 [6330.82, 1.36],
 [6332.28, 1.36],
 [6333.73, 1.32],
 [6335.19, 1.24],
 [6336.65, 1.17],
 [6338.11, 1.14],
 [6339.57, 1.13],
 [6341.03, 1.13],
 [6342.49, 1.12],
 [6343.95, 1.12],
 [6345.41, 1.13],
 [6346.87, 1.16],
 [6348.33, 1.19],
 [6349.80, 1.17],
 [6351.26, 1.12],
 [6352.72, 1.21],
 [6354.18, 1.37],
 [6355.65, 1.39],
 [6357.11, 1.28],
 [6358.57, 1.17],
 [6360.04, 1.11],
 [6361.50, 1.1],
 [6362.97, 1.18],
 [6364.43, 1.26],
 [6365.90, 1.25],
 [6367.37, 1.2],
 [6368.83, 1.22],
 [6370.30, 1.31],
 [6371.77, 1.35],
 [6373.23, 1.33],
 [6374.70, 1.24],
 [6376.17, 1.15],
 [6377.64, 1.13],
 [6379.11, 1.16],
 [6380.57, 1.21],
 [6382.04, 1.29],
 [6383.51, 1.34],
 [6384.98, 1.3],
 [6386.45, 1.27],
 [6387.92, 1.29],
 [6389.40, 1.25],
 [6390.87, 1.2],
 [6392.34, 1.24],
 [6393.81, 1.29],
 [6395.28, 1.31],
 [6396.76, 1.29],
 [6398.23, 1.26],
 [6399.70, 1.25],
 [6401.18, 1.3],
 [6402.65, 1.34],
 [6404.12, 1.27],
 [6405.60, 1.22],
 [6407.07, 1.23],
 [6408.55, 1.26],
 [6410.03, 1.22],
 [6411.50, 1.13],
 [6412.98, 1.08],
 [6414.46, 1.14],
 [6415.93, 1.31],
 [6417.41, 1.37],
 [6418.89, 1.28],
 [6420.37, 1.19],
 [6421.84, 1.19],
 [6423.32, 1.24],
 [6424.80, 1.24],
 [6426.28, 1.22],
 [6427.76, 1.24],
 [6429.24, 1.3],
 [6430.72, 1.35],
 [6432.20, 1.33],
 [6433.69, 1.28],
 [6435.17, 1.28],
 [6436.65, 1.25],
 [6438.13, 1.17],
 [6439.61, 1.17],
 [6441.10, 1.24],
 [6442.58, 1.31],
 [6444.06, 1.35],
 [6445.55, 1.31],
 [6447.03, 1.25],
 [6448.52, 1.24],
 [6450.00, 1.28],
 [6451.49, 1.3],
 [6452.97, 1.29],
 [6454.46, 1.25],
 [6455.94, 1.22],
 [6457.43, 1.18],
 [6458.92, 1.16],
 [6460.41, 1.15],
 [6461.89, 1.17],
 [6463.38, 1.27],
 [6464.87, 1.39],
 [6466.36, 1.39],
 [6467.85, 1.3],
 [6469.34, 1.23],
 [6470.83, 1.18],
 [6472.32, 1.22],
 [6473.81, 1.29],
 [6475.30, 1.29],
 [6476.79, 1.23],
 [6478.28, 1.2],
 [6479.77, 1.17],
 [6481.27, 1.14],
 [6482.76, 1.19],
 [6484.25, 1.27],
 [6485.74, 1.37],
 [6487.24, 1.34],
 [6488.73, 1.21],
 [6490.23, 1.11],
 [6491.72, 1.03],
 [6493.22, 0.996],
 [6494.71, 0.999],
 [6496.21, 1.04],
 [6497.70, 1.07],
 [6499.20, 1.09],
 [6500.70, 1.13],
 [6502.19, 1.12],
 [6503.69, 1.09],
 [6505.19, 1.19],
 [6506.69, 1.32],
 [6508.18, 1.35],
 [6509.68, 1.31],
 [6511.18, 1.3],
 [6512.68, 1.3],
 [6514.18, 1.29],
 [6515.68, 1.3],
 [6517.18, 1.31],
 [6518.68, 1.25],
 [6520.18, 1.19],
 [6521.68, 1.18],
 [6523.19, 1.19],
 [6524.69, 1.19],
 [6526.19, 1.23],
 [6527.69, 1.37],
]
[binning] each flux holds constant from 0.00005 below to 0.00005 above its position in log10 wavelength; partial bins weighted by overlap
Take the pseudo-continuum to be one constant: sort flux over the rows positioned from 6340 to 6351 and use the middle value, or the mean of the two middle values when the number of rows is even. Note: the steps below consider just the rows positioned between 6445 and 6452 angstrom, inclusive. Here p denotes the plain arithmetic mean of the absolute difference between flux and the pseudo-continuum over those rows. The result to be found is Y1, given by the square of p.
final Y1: 0.021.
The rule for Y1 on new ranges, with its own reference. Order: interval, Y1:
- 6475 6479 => 0.012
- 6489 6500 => 0.007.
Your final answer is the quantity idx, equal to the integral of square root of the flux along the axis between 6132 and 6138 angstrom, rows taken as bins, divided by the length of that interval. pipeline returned 1.14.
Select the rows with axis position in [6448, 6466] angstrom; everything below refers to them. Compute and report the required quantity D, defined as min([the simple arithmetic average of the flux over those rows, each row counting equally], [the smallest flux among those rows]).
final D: 1.15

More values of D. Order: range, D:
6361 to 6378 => 1.10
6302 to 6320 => 1.01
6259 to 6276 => 1.07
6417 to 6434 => 1.19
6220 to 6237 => 1.00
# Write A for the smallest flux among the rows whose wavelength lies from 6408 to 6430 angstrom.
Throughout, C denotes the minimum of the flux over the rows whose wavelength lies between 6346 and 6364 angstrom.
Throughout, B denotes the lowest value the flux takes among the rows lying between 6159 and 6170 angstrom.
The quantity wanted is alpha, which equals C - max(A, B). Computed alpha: -0.05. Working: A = 1.08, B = 1.15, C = 1.1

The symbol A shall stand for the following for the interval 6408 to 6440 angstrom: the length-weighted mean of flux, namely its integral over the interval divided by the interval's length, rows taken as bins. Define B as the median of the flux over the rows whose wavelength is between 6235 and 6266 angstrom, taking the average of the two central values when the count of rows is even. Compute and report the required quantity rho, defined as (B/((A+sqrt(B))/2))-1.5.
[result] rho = -0.522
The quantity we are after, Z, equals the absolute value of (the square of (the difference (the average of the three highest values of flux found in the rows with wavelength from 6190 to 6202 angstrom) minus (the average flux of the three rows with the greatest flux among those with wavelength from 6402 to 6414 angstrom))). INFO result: 0.0499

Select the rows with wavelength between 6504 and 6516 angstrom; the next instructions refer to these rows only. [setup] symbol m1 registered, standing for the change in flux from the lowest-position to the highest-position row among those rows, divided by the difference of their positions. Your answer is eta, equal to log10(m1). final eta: -2.0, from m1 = 0.010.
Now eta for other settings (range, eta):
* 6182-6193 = -1.5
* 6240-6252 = -2.7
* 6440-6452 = -2.2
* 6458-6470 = -2.2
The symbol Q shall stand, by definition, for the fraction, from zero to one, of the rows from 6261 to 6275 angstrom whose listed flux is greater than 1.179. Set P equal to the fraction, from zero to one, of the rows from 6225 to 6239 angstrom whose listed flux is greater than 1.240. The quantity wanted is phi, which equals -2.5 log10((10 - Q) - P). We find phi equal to -2.35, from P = 0.60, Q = 0.70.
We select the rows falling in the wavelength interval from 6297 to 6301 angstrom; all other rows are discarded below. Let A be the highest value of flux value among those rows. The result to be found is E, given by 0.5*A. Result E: 0.680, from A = 1.36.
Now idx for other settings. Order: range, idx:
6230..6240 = 1.11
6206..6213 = 1.11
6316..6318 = 1.09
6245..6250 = 1.11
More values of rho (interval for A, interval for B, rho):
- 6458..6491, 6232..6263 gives -0.512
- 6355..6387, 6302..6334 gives -0.478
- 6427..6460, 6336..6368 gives -0.501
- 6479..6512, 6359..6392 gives -0.413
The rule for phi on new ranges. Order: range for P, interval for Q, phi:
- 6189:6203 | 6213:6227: -2.34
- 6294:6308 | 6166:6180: -2.41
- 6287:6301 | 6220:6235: -2.39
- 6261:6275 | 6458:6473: -2.40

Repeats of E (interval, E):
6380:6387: 0.670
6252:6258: 0.550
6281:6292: 0.615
